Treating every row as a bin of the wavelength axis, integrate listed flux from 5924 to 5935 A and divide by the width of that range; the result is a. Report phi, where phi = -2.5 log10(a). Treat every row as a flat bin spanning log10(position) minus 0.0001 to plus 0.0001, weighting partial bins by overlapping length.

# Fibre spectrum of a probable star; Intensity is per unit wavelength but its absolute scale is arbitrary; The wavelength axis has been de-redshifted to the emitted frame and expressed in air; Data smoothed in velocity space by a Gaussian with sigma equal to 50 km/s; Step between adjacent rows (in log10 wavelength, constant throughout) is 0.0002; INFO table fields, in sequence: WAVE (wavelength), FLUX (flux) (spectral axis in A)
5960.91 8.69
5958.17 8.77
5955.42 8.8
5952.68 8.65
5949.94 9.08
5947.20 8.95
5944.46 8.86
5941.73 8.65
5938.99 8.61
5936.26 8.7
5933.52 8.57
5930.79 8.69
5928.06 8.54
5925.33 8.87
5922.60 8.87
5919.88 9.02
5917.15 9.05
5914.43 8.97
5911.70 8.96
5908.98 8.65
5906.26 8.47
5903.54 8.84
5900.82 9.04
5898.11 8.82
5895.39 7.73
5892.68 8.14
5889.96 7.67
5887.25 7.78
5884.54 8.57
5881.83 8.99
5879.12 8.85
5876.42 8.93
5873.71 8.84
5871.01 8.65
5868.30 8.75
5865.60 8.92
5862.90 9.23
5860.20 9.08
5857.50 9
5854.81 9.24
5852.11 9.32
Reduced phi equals -2.344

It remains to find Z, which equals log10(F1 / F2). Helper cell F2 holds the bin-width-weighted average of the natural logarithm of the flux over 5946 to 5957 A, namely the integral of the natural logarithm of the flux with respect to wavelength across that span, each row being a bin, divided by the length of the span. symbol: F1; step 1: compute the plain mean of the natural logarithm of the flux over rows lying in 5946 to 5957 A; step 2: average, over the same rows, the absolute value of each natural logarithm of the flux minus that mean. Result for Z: -2.13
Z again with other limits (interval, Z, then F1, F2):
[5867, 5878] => -2.32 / 0.0105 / 2.17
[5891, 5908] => -1.66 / 0.0466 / 2.14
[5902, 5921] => -2.05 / 0.0193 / 2.18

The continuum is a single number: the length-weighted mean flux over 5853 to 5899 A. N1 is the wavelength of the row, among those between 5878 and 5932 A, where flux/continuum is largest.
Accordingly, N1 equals 5917.15 A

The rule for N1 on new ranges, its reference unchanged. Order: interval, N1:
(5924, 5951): 5949.94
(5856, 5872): 5862.90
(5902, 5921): 5917.15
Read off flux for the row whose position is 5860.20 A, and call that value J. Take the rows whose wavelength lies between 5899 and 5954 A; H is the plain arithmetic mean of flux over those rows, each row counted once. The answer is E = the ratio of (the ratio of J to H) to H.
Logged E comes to 0.117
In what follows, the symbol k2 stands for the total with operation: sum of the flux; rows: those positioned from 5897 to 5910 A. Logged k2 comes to 43.82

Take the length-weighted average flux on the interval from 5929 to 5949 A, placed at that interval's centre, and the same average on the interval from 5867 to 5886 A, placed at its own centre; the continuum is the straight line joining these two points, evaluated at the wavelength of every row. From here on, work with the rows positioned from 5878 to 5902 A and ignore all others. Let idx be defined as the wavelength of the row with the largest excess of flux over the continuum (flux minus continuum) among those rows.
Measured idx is 5900.82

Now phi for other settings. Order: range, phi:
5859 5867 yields -2.395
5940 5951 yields -2.370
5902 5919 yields -2.365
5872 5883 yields -2.373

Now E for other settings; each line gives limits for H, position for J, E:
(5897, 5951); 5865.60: 0.115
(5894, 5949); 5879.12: 0.116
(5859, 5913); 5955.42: 0.118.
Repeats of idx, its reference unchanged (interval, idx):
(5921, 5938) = 5925.33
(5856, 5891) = 5862.90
